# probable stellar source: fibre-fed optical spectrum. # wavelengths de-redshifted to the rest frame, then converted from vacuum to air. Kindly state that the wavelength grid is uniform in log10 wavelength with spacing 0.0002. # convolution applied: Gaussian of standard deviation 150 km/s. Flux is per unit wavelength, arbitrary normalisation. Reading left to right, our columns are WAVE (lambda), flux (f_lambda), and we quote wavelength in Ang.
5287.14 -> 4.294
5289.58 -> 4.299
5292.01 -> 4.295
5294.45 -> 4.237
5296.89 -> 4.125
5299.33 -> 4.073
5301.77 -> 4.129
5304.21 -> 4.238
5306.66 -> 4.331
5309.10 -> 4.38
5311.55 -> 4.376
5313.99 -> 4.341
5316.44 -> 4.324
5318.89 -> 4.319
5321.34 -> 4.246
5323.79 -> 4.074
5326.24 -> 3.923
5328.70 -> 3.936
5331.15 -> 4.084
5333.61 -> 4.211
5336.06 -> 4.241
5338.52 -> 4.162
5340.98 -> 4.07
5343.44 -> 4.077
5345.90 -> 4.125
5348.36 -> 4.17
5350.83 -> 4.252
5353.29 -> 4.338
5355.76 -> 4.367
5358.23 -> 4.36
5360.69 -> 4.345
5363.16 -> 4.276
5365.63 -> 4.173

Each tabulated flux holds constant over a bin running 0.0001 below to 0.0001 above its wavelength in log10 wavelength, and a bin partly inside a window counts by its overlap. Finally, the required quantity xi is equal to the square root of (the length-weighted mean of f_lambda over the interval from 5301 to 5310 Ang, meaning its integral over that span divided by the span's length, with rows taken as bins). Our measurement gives 2.07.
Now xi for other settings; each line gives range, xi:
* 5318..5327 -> 2.04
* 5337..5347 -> 2.03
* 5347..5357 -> 2.07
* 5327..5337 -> 2.03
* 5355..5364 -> 2.08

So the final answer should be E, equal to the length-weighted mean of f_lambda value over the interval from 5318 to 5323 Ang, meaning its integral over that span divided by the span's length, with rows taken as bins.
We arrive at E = 4.26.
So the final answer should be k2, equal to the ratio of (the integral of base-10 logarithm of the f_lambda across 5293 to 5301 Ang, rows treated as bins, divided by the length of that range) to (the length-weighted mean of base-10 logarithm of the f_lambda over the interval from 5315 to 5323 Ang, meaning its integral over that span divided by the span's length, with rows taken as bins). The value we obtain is 0.98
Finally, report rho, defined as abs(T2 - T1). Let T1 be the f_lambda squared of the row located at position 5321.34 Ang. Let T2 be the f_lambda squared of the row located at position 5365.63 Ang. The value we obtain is 0.6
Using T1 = 18.0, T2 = 17.4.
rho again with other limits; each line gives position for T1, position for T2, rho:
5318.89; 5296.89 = 1.6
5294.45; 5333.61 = 0.2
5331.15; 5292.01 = 1.8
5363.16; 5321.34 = 0.3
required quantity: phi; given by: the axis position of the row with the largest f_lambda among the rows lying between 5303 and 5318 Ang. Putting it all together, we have 5309.10 Ang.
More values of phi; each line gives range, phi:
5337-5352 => 5350.83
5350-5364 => 5355.76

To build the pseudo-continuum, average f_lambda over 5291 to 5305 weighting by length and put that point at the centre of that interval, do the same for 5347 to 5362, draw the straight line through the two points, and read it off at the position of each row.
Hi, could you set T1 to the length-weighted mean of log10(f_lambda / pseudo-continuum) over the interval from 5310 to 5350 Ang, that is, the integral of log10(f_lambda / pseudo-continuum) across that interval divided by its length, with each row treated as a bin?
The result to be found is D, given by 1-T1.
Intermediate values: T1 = -0.008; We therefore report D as 1.01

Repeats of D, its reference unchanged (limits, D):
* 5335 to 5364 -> 1.01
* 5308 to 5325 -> 0.99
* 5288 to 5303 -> 1.00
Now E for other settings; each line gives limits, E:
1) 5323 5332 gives 4.00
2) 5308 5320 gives 4.35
